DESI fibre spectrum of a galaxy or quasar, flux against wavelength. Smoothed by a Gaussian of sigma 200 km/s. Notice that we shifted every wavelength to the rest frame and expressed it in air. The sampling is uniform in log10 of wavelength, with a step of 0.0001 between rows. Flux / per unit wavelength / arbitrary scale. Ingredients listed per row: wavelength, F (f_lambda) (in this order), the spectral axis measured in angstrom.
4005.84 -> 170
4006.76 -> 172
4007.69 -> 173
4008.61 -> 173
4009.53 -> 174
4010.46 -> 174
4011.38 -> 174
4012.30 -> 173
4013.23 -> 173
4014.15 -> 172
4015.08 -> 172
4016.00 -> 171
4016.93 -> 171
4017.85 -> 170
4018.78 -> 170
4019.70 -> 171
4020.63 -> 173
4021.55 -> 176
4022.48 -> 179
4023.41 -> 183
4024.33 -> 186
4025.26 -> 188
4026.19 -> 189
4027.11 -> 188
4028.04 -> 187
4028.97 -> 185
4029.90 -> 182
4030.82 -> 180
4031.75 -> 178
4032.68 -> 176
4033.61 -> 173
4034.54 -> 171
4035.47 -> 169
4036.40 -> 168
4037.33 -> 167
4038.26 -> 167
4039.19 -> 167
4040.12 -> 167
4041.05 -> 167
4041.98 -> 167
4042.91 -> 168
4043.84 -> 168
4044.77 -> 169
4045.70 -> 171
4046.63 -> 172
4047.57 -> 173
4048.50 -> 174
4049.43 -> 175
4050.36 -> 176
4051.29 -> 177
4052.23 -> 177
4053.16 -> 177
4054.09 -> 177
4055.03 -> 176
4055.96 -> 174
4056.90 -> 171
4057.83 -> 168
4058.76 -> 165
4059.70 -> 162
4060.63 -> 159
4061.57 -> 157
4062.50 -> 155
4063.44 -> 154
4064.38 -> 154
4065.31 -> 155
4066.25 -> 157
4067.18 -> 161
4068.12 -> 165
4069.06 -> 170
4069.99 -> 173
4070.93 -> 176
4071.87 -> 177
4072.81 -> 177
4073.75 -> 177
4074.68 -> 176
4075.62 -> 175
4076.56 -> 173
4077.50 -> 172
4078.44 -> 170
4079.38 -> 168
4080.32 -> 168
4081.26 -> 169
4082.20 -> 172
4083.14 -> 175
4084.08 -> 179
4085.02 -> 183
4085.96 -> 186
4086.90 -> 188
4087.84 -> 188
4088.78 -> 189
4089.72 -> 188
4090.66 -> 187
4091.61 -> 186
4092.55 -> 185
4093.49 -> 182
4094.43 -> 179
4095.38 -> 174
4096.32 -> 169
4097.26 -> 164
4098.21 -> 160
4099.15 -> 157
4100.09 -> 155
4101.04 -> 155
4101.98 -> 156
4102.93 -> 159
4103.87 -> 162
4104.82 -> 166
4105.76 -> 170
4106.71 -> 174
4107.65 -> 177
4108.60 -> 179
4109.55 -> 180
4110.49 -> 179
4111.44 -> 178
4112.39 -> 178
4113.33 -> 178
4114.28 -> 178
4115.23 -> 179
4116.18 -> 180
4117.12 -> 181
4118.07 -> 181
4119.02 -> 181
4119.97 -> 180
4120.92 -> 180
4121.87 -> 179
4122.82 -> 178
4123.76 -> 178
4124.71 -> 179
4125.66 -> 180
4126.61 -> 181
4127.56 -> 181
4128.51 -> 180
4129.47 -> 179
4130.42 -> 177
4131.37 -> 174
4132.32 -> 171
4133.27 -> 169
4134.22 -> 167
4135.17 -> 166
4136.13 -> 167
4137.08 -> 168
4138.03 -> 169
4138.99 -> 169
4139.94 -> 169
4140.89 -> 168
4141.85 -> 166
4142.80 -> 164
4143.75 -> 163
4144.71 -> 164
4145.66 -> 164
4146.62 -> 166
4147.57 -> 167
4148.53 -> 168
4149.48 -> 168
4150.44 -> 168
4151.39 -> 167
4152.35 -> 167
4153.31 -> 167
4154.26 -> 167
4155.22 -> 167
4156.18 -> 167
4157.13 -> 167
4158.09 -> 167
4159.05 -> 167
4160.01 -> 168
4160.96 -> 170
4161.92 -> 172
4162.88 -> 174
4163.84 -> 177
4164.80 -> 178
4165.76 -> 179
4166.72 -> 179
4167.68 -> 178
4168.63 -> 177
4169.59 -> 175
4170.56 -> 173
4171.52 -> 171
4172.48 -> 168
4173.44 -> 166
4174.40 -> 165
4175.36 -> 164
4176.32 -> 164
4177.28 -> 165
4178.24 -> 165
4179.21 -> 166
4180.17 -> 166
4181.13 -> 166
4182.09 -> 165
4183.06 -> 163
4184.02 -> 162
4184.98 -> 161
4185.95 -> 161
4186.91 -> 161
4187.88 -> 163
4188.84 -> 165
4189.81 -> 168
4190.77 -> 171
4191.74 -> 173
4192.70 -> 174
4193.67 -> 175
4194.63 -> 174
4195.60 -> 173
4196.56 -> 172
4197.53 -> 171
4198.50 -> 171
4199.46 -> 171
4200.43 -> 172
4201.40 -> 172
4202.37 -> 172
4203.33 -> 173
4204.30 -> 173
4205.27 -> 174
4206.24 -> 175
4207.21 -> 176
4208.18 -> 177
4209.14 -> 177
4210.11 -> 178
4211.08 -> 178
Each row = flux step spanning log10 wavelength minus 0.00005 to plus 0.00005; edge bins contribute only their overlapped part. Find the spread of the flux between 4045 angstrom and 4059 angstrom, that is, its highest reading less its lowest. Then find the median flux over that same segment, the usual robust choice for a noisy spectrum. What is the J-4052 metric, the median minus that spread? 162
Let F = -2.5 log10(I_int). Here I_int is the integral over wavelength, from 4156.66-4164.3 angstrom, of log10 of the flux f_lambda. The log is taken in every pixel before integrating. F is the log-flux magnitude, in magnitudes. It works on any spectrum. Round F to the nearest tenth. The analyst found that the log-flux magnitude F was -3.1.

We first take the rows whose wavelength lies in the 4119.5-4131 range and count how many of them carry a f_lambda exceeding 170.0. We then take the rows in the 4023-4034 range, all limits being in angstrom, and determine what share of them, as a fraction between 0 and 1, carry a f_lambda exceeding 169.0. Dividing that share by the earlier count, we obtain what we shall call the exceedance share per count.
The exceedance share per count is 0.083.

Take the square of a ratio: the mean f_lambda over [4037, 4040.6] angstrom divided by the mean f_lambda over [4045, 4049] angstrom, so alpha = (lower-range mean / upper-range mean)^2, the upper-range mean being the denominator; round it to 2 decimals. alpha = 0.94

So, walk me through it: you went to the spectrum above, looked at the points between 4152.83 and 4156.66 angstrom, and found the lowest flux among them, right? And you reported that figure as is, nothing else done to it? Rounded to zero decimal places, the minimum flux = 167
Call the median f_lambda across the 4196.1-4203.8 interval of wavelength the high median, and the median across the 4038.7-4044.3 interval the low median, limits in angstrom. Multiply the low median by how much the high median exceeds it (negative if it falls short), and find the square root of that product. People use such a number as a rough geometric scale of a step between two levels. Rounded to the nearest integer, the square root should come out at 29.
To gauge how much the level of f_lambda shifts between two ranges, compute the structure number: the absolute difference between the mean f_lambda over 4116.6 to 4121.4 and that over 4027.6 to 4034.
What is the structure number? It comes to 0.5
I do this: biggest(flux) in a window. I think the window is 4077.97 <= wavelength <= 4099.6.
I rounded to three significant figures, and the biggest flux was 189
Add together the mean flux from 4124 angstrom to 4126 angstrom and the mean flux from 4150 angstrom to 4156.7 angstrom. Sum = 347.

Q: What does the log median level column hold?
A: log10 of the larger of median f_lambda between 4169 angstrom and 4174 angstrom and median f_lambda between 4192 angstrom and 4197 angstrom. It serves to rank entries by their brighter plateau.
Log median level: 2.24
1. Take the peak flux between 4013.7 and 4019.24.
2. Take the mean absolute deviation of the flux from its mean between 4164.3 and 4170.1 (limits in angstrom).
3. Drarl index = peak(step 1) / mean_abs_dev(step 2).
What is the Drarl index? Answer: 155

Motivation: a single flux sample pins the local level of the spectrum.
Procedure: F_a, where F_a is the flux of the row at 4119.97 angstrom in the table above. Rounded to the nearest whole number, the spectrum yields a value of 180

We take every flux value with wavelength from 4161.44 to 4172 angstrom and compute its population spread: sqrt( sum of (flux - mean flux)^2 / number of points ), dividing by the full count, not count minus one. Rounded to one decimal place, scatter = 2.7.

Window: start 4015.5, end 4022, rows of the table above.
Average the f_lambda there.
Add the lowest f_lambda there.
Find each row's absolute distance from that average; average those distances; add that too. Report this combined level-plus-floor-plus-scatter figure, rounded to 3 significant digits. 343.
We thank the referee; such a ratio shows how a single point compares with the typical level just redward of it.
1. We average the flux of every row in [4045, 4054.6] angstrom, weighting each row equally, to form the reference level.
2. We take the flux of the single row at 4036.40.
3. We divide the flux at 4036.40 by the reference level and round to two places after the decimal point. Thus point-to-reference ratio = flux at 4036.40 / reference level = 0.96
